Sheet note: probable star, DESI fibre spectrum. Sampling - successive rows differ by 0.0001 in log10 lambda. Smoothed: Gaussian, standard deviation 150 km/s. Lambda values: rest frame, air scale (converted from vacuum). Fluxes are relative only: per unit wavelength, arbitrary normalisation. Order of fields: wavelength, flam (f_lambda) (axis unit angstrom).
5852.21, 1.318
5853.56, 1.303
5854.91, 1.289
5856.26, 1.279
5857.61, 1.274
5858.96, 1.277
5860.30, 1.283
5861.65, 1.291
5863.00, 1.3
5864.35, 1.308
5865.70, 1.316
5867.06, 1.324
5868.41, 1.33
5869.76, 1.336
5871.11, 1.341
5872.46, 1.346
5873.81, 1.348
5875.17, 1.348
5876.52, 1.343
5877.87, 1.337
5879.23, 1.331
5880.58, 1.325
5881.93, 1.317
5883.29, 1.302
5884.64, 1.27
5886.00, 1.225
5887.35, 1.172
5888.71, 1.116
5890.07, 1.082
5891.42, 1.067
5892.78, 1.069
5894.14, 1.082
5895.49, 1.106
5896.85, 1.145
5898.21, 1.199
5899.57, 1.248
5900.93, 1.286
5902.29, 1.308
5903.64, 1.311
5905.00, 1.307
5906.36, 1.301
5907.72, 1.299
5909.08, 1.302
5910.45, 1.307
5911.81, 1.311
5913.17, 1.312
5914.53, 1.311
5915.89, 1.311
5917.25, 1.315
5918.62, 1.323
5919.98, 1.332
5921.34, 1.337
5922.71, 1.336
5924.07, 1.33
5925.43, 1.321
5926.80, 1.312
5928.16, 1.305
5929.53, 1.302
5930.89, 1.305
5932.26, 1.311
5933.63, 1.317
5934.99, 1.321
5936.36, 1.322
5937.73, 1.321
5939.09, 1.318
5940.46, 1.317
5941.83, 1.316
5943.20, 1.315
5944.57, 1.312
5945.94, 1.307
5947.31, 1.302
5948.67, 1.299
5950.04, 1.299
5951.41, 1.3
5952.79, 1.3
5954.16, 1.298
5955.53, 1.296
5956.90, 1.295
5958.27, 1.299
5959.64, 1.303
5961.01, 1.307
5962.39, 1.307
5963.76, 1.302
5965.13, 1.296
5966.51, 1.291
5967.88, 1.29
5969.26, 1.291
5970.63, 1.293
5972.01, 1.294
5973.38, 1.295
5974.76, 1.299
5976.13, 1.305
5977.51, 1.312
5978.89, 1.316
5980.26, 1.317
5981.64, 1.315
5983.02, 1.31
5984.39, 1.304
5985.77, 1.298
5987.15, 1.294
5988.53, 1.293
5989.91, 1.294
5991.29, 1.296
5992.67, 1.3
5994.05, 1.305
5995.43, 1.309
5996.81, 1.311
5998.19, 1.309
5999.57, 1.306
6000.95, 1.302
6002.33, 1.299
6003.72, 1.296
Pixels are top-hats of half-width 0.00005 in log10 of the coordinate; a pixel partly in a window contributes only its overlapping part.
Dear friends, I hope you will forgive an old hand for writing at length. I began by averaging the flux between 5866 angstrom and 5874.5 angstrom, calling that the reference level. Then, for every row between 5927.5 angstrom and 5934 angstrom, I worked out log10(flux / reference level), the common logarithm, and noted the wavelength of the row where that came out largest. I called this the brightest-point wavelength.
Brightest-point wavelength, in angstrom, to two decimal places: 5933.63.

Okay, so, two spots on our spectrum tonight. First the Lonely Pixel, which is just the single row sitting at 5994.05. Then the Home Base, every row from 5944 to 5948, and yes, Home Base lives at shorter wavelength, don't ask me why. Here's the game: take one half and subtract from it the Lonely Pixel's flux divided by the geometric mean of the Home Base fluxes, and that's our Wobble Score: -0.498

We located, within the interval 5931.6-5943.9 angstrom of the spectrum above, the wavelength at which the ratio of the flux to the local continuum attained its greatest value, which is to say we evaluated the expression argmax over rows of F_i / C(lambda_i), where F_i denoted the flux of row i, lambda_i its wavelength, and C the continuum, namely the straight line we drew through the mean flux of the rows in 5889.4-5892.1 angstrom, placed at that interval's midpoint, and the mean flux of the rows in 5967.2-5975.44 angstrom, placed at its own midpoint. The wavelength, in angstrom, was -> 5933.63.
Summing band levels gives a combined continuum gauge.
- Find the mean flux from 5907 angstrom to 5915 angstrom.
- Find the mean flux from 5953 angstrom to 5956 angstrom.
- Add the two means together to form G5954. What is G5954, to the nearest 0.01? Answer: 2.60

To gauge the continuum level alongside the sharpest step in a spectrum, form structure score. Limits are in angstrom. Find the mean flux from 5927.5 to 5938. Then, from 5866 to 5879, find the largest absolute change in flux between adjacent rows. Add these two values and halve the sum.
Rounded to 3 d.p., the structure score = 0.659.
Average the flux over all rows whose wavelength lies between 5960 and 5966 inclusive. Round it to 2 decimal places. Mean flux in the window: 1.30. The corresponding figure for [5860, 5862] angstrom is 1.29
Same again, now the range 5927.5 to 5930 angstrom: 1.30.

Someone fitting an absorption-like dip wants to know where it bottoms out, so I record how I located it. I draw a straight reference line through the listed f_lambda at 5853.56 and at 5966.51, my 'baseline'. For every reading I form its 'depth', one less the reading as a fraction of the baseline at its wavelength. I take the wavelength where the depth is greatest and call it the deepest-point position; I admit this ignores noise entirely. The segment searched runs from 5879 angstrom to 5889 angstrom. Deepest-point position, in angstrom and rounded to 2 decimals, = 5888.71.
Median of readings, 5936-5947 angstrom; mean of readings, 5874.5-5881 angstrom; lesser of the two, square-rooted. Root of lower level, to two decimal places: 1.15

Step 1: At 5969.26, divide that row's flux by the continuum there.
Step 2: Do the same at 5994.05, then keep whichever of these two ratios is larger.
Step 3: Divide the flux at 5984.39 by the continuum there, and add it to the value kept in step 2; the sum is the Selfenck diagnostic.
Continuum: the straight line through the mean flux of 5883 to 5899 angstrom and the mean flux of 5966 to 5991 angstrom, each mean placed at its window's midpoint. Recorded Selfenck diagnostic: 2.00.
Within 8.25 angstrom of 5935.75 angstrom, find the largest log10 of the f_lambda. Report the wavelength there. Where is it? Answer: 5936.36 angstrom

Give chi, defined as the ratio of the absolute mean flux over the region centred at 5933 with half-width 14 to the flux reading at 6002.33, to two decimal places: 1.01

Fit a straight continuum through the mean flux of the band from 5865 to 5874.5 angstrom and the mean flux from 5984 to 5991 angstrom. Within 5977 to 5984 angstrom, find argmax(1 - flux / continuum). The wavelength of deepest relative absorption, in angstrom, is 5983.02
